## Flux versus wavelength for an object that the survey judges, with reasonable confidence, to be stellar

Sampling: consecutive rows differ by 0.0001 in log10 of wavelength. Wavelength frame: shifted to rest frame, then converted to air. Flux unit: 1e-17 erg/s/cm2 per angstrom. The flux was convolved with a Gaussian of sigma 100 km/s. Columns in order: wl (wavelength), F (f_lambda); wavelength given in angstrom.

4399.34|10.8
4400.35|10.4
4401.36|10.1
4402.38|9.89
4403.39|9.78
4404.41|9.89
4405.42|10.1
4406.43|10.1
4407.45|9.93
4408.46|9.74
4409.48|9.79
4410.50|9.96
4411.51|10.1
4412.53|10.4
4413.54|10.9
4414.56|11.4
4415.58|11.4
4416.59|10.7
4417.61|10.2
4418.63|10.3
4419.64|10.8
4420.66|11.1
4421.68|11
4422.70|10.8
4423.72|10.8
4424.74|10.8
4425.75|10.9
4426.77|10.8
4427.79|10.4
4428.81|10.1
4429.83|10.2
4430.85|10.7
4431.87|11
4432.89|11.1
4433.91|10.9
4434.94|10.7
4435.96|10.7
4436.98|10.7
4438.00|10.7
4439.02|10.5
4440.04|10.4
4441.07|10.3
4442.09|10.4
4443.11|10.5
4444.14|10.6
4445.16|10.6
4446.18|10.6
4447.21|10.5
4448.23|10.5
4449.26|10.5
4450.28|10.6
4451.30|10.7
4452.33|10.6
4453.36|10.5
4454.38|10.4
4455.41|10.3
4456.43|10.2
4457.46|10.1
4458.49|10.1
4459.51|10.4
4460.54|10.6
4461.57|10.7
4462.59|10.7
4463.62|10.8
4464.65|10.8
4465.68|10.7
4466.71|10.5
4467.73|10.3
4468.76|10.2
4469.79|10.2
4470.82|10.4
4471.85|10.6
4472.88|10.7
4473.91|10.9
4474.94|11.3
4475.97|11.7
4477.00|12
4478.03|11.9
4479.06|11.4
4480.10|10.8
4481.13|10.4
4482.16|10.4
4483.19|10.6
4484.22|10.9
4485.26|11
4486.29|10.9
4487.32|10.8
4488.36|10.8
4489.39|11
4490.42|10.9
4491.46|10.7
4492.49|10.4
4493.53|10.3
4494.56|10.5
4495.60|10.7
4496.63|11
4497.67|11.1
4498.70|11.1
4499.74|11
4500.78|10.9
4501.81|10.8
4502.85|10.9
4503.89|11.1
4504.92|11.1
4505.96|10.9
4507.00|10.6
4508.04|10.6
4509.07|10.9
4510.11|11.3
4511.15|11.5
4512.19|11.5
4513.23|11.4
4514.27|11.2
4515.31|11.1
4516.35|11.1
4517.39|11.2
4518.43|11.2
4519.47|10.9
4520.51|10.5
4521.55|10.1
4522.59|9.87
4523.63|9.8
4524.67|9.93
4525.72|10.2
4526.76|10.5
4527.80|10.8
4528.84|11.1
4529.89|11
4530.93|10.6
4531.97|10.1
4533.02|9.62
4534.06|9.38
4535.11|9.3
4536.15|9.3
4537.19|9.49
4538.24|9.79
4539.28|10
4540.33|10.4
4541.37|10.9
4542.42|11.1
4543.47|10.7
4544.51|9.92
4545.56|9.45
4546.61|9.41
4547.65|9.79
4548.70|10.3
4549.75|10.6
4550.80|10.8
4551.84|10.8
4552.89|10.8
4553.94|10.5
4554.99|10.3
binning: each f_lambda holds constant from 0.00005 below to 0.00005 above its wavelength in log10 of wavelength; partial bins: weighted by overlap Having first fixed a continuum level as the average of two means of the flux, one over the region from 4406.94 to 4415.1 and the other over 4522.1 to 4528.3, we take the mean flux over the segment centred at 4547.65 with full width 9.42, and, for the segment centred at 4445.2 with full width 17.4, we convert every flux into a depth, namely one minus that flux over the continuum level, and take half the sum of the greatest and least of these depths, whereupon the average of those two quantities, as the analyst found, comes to 5.09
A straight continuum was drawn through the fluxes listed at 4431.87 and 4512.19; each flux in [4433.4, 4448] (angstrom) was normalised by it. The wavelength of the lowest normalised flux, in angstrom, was 4441.07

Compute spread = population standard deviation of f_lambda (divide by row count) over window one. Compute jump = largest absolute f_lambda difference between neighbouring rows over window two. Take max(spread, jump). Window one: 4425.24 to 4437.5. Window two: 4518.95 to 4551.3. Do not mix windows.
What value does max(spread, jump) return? 0.8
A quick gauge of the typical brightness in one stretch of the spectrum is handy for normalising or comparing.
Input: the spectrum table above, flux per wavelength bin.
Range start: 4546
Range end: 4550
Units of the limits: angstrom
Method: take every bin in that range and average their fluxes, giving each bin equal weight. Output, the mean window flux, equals 10.0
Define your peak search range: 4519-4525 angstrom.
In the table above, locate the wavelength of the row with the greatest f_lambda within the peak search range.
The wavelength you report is 4519.47 angstrom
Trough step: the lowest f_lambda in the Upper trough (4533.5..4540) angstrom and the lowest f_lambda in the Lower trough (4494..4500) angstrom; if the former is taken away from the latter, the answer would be 1.2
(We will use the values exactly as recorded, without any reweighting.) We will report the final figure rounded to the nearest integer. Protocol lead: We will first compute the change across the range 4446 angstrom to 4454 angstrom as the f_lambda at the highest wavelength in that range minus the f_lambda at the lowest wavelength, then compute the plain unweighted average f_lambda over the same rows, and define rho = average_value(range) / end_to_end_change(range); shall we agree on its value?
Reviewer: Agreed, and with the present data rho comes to -106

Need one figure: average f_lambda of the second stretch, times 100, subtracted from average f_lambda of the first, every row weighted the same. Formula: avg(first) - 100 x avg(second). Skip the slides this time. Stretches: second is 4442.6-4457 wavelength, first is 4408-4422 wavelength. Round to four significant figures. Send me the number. -1040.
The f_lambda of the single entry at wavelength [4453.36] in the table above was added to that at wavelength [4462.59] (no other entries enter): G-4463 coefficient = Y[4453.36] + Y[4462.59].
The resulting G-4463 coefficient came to 21.2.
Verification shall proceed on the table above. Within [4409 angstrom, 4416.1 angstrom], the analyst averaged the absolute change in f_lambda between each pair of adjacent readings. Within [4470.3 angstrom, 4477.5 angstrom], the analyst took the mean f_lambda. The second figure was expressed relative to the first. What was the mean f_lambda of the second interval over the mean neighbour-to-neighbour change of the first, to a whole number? 41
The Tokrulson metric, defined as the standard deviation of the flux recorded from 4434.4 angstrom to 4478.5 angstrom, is 0.41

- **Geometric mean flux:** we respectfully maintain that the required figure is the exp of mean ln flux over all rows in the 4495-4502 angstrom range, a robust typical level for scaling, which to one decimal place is 10.9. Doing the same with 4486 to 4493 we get 10.8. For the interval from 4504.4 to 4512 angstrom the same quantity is 11.0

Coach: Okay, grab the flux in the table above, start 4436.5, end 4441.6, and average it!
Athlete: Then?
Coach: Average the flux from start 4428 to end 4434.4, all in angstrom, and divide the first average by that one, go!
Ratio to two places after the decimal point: 0.99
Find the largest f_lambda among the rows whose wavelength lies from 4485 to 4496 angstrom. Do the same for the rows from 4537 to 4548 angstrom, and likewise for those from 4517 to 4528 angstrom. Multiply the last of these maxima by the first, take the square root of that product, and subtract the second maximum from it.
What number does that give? 0.00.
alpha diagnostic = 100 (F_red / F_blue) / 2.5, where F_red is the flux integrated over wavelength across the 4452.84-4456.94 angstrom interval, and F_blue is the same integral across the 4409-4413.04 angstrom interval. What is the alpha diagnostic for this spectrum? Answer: 42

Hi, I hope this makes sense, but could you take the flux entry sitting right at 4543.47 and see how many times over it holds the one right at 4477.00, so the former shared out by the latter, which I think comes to 0.89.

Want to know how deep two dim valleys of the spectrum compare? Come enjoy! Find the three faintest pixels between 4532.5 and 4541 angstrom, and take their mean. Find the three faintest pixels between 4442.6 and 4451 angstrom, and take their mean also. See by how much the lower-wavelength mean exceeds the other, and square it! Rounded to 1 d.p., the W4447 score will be 1.4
